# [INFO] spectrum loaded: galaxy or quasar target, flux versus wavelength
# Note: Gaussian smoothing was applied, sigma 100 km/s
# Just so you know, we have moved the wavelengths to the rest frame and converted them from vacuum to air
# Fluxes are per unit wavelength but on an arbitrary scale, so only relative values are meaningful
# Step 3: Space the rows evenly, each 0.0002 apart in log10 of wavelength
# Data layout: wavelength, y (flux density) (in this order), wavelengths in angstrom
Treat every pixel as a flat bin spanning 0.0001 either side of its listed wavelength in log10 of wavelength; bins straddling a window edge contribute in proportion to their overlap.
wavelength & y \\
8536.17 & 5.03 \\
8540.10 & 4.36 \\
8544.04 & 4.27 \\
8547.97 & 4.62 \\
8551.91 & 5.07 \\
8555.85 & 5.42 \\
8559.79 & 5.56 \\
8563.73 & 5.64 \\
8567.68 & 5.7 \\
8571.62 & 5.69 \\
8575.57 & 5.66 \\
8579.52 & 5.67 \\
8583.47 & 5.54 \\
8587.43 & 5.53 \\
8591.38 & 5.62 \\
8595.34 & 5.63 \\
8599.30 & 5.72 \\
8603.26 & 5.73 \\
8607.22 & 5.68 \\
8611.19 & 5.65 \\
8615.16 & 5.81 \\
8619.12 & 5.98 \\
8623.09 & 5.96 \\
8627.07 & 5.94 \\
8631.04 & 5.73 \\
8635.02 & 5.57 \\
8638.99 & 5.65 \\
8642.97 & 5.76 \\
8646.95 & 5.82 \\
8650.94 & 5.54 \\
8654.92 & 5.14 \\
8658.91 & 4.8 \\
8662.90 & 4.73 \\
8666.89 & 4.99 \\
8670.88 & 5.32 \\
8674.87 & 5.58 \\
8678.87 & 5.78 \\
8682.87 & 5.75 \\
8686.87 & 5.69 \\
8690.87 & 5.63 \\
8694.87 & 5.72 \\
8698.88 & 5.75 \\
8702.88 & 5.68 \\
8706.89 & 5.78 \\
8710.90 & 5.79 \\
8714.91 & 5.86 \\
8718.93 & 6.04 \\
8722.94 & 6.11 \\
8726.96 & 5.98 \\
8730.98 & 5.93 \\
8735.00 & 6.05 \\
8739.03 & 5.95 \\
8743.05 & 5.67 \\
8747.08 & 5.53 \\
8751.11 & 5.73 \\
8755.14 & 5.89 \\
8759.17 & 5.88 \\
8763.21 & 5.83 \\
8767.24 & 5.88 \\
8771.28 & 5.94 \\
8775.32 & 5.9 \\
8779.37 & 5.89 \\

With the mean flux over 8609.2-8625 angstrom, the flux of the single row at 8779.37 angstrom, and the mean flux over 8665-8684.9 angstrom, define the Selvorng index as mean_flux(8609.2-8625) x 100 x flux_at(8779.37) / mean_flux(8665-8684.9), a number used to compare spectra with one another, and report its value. 628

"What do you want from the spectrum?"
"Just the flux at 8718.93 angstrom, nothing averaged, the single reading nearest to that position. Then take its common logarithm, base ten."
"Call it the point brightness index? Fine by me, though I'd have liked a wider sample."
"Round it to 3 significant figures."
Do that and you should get 0.781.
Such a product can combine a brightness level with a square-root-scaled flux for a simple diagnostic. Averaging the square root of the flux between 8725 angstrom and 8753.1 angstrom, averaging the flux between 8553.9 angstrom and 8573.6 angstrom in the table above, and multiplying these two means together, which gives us 13.5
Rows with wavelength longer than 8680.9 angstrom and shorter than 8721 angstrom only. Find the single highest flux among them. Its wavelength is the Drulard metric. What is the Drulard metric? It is 8718.93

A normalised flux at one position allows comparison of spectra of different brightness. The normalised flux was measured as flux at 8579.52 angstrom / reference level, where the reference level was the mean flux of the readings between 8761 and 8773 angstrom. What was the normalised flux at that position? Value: 0.96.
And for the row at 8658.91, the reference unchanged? 0.82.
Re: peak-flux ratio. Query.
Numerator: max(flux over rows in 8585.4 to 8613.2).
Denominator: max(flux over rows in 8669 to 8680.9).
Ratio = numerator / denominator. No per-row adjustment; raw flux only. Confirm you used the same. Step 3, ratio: 0.99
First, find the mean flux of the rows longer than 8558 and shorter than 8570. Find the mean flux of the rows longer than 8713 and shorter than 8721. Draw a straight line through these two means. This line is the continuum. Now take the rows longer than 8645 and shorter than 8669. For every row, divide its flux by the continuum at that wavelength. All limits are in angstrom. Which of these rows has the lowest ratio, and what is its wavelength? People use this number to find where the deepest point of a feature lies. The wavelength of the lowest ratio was 8662.90 angstrom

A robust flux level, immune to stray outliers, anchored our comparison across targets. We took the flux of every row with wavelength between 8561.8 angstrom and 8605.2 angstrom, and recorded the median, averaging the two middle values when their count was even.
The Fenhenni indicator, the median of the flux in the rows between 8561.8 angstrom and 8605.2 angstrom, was 5.66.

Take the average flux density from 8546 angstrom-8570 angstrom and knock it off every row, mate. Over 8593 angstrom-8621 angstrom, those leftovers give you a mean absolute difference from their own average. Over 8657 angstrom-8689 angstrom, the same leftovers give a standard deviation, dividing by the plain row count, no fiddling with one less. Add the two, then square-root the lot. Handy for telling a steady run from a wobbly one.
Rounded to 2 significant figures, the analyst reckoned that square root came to 0.70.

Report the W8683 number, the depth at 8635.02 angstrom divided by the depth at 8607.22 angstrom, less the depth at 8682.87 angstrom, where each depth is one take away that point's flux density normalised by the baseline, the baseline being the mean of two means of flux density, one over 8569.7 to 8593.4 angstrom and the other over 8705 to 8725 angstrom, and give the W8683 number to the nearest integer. 2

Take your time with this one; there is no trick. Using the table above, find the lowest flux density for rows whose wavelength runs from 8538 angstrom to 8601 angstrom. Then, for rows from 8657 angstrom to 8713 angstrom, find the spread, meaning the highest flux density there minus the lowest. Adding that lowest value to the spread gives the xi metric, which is 5.33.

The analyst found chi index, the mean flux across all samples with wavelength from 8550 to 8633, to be 5.66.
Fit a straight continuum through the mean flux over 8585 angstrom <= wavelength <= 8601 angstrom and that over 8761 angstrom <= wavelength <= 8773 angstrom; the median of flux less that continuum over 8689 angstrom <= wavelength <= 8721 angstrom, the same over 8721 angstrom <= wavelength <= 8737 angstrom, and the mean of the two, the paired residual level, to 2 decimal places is 0.08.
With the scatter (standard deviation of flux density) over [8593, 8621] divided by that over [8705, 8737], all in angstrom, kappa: 1.0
